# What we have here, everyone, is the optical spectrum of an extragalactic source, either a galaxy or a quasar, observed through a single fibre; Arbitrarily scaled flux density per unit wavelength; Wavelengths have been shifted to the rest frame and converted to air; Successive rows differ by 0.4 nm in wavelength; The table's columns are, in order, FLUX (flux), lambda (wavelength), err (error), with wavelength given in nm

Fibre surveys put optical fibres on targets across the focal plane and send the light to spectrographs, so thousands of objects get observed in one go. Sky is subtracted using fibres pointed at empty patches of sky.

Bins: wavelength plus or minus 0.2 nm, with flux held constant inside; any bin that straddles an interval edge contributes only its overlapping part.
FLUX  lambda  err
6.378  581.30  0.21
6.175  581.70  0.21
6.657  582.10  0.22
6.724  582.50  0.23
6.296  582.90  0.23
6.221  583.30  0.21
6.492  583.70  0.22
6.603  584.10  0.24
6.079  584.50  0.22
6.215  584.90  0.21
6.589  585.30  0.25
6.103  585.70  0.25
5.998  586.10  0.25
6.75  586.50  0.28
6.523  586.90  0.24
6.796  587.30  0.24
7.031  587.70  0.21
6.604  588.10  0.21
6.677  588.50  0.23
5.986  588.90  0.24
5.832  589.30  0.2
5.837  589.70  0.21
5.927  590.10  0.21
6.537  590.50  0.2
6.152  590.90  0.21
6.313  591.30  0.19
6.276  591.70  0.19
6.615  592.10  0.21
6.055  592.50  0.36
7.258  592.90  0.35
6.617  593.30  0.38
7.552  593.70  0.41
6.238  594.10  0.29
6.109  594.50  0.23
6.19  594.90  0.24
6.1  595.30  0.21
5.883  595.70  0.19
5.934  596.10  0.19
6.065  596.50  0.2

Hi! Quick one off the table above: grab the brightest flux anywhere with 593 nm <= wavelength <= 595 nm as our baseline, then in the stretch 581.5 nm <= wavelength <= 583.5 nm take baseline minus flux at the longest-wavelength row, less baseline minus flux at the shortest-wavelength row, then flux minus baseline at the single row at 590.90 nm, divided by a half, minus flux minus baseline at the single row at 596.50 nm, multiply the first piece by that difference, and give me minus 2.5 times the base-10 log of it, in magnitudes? 3.0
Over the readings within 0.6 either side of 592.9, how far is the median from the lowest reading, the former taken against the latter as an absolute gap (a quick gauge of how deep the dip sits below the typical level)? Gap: 0.56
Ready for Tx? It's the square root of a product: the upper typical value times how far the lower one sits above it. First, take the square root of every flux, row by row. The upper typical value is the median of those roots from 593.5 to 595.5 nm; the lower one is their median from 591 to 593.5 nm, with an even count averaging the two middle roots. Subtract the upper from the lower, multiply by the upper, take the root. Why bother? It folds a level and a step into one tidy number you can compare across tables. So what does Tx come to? 0.37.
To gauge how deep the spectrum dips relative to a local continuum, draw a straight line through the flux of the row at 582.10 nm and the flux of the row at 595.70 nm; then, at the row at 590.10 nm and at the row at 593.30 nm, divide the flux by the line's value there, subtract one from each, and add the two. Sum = 0.055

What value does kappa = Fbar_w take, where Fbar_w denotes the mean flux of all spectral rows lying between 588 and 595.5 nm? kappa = 6.36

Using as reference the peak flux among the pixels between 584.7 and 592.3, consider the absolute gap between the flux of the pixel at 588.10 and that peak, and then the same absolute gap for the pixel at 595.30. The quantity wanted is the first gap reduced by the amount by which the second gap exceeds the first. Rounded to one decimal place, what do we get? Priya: -0.1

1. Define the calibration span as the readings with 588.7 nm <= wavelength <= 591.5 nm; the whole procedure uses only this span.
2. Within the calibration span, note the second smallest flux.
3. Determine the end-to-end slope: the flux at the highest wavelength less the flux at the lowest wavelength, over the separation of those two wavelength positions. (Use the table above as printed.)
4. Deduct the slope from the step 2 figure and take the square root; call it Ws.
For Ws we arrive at 2.39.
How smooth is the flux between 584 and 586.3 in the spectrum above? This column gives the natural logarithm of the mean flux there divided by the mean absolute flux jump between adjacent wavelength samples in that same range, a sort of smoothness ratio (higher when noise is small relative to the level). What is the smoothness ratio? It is 3.0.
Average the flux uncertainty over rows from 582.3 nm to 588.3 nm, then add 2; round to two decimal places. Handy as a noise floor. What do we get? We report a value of 2.23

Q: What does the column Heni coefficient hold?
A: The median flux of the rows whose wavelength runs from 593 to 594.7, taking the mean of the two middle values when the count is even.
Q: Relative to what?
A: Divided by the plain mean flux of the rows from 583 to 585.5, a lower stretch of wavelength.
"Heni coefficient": 1.01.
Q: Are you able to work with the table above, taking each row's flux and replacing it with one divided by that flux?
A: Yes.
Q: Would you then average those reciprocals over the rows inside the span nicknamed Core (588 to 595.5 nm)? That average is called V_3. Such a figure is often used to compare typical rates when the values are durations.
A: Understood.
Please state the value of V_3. 0.158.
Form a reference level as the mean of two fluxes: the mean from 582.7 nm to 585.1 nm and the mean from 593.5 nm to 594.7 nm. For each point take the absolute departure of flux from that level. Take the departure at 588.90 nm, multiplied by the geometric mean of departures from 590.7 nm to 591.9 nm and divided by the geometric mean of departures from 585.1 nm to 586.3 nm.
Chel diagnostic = 0.39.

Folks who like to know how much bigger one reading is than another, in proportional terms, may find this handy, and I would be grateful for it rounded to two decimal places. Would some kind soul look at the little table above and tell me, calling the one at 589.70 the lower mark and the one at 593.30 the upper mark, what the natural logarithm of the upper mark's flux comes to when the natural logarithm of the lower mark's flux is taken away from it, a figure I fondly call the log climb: 0.13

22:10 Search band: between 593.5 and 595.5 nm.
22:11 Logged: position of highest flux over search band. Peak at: 593.70 nm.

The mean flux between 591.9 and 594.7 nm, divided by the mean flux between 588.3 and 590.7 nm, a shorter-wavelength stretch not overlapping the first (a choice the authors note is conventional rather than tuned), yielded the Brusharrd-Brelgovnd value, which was 1.08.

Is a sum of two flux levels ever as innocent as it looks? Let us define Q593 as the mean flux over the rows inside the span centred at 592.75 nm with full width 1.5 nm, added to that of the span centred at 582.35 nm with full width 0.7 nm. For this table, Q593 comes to 13.3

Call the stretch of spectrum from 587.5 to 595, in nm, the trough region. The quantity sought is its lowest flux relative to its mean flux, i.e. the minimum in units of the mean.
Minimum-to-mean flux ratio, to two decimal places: 0.91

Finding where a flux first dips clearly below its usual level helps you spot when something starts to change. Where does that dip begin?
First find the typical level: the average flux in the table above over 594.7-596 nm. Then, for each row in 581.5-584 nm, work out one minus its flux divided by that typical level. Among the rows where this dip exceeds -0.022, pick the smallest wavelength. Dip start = 581.70 nm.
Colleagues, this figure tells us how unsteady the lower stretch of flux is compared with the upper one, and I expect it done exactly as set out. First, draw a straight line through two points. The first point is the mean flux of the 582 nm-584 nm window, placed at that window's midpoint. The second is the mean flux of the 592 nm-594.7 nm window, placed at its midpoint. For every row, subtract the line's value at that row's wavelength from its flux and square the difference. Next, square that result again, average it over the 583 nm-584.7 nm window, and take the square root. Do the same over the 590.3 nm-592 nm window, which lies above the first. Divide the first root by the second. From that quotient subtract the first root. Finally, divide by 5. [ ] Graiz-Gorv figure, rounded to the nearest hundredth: 0.14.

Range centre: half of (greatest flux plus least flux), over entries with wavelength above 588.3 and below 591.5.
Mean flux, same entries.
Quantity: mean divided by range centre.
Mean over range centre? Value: 0.98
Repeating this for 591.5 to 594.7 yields 0.97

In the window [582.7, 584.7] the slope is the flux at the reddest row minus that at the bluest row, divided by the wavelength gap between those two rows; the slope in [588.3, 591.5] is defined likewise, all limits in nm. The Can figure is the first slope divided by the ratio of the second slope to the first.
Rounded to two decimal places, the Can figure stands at -0.14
